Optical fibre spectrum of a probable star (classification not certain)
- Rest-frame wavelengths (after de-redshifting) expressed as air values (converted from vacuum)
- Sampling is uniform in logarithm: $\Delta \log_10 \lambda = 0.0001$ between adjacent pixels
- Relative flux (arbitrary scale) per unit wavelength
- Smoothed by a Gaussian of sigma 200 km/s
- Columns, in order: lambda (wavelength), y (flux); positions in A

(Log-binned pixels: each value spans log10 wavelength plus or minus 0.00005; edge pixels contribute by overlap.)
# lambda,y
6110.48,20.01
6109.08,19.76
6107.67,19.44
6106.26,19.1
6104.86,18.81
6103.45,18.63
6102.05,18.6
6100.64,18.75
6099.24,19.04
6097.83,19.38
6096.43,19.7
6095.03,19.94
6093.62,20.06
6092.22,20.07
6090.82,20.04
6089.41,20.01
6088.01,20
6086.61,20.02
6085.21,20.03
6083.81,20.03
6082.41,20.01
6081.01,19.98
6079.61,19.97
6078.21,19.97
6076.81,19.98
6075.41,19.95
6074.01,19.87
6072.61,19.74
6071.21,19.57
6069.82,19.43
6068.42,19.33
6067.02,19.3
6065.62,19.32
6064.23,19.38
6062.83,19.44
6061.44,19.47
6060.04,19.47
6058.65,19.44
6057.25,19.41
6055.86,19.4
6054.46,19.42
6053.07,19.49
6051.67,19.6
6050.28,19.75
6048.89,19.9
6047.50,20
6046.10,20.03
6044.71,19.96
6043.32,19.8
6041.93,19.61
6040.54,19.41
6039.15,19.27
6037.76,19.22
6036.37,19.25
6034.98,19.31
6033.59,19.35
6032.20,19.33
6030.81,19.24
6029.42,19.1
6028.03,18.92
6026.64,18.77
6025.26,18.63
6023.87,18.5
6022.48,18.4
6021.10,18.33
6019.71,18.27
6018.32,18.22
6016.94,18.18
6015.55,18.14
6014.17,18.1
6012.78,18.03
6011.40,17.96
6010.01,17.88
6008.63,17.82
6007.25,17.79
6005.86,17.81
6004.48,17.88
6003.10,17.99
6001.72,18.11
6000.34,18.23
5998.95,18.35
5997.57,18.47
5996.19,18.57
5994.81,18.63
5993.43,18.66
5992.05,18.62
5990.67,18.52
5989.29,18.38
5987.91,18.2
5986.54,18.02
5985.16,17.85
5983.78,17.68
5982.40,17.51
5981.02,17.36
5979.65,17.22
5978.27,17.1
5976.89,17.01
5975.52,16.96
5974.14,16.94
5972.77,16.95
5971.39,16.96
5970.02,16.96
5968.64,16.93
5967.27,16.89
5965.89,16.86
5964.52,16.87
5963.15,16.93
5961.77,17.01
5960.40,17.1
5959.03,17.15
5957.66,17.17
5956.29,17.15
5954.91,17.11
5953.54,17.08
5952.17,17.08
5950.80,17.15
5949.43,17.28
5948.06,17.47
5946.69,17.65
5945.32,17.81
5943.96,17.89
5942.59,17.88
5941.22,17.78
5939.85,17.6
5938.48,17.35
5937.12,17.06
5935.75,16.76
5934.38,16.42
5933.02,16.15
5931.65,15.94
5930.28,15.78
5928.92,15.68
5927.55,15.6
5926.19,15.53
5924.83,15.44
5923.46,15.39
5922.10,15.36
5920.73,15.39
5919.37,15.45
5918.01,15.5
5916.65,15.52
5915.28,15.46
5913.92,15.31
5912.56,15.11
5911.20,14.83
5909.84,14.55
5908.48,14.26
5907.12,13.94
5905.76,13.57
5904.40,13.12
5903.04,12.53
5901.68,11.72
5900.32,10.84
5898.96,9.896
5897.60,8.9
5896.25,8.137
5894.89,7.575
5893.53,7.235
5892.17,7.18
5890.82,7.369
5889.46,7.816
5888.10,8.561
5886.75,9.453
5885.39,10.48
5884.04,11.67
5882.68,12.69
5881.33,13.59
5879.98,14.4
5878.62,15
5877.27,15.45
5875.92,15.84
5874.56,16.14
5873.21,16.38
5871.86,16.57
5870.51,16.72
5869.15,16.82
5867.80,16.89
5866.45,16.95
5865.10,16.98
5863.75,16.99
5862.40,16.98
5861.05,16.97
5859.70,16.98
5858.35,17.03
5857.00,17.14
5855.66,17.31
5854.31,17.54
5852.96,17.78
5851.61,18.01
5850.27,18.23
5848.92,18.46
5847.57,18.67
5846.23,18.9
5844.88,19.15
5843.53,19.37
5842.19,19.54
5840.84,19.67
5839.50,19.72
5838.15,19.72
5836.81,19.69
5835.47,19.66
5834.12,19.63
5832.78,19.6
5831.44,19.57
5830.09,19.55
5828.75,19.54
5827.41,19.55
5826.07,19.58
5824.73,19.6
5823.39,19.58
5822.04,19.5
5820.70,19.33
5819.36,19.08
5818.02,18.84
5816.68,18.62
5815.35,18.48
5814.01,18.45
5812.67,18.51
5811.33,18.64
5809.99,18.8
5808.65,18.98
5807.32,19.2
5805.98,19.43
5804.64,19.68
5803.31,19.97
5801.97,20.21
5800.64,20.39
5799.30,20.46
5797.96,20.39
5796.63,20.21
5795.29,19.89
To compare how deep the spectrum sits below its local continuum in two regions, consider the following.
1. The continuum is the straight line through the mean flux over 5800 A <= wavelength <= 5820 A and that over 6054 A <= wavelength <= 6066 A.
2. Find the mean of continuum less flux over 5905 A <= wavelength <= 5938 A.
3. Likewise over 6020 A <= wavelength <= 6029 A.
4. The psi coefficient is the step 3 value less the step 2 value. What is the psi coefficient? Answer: -3.1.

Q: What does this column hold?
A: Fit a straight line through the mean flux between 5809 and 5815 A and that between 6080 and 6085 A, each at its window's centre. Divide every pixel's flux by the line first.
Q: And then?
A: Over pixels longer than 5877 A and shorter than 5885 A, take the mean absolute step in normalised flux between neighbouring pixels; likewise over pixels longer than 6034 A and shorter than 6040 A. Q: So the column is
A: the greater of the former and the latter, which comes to 0.040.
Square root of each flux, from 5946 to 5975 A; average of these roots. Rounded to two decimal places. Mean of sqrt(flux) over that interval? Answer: 4.13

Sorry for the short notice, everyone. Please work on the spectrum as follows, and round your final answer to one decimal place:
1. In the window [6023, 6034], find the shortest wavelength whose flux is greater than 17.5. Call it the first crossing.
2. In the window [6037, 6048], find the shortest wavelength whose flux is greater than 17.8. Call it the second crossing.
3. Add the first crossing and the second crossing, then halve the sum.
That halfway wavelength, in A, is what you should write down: 6030.8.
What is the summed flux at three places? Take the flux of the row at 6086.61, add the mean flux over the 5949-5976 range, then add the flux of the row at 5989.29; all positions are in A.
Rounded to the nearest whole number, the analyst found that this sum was 55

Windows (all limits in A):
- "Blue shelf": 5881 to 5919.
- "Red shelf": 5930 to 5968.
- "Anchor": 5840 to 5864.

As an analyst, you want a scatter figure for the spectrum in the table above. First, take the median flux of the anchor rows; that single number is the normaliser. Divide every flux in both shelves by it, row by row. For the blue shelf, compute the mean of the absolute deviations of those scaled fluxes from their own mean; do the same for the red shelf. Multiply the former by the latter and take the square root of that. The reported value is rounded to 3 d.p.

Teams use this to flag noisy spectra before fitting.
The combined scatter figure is 0.055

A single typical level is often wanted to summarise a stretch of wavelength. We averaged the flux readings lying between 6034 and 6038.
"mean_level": 19.3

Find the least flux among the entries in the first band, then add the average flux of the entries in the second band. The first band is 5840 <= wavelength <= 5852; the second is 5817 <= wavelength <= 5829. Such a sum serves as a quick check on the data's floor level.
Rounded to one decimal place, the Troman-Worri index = 37.4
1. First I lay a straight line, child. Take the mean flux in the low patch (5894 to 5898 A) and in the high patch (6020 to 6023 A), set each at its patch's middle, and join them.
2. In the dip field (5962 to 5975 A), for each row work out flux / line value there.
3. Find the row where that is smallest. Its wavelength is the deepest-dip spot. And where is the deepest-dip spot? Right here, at 5974.14 A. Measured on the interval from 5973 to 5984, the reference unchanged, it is 5979.65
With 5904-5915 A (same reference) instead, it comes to 5904.40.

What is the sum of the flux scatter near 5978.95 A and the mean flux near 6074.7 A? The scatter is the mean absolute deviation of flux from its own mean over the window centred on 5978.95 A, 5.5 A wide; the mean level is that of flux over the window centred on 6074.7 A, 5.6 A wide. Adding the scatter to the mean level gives 20.0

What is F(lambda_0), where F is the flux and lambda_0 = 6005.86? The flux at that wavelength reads 17.81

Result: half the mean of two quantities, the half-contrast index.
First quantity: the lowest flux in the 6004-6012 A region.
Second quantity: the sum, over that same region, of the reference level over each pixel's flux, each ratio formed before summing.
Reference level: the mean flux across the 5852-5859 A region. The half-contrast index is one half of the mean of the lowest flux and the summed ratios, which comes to 5.91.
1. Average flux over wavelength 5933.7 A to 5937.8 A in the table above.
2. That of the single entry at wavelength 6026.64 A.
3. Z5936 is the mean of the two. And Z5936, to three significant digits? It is 17.8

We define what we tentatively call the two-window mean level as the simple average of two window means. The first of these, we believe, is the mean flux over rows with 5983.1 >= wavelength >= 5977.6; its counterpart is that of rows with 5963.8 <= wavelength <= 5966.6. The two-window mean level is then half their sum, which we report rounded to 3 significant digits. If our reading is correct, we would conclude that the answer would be 17.1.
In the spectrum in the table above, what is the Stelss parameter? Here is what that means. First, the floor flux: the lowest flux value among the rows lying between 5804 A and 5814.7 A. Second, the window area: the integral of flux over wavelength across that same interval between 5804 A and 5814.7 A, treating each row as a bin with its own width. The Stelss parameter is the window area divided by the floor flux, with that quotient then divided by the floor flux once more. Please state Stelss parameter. 0.60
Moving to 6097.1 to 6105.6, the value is 0.46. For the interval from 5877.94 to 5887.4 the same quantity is 1.32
